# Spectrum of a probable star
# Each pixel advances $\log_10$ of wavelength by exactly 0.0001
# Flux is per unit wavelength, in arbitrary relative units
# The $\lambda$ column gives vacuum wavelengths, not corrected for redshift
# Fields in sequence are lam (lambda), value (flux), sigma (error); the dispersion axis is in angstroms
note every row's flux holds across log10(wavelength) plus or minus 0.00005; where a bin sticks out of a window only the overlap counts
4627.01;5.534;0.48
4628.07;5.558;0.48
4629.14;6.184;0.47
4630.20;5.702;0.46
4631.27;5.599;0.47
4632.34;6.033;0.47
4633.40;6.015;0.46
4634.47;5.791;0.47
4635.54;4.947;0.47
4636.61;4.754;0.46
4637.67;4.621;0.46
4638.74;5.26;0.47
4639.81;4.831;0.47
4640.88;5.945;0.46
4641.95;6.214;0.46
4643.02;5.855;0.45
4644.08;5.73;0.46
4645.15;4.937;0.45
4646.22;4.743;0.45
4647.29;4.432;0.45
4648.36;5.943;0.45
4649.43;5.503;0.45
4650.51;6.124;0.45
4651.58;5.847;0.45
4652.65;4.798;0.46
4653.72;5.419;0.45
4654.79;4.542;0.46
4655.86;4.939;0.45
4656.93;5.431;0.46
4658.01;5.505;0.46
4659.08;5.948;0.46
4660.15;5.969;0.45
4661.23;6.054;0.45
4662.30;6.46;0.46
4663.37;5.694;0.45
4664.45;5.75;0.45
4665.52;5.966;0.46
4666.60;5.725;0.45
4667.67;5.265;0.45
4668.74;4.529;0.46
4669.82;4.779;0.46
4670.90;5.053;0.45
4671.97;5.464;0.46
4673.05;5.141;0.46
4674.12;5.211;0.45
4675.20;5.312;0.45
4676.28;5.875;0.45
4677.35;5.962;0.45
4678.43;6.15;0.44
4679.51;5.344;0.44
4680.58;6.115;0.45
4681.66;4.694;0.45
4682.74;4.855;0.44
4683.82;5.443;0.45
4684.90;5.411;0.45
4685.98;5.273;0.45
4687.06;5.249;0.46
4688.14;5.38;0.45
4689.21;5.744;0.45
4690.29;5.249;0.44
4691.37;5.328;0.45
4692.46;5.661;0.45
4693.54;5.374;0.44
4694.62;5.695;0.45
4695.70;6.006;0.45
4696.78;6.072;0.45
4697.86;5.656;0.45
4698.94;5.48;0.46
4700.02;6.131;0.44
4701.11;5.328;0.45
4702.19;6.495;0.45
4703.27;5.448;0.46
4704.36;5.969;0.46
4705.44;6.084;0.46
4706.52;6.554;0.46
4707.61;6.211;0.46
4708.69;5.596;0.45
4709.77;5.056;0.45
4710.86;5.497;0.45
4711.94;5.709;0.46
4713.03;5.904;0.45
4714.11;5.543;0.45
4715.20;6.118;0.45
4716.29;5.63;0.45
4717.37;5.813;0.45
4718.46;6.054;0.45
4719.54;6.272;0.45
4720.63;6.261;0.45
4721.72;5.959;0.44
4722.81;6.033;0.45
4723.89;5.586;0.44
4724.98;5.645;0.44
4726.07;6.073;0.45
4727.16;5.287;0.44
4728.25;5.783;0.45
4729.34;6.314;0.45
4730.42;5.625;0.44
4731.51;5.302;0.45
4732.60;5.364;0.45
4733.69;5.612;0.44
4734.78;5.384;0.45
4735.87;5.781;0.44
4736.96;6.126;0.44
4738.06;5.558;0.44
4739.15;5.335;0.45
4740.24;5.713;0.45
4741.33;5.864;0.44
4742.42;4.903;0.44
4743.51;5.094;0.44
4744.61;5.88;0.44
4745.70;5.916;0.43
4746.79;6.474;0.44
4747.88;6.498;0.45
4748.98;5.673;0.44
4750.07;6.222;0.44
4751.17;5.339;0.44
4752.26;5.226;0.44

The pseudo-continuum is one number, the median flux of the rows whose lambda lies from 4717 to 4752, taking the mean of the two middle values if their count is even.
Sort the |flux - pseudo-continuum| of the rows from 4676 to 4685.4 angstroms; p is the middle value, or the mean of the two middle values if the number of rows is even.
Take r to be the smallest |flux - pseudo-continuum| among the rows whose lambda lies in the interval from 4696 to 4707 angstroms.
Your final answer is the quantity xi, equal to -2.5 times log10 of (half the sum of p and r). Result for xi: 1.52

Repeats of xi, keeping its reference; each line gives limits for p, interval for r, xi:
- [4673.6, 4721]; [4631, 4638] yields 1.90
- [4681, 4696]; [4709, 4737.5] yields 1.73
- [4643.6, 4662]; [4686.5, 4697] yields 1.80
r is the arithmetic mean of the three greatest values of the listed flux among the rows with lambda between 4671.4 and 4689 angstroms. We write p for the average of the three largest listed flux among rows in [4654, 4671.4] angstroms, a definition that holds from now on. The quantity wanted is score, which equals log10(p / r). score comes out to 0.006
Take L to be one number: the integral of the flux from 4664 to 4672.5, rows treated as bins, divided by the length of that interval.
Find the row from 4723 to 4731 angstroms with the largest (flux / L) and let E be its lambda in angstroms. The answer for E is 4729.34 angstroms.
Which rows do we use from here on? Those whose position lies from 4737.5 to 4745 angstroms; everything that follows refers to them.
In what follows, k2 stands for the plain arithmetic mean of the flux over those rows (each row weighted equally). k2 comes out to 5.48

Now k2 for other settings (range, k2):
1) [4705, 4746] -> 5.75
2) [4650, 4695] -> 5.47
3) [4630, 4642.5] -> 5.48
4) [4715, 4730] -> 5.92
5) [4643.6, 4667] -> 5.52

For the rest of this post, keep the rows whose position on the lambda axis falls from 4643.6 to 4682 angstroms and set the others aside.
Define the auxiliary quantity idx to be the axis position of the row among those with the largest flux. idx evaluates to 4662.30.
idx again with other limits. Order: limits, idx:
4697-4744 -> 4706.52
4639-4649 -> 4641.95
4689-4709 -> 4706.52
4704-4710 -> 4706.52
